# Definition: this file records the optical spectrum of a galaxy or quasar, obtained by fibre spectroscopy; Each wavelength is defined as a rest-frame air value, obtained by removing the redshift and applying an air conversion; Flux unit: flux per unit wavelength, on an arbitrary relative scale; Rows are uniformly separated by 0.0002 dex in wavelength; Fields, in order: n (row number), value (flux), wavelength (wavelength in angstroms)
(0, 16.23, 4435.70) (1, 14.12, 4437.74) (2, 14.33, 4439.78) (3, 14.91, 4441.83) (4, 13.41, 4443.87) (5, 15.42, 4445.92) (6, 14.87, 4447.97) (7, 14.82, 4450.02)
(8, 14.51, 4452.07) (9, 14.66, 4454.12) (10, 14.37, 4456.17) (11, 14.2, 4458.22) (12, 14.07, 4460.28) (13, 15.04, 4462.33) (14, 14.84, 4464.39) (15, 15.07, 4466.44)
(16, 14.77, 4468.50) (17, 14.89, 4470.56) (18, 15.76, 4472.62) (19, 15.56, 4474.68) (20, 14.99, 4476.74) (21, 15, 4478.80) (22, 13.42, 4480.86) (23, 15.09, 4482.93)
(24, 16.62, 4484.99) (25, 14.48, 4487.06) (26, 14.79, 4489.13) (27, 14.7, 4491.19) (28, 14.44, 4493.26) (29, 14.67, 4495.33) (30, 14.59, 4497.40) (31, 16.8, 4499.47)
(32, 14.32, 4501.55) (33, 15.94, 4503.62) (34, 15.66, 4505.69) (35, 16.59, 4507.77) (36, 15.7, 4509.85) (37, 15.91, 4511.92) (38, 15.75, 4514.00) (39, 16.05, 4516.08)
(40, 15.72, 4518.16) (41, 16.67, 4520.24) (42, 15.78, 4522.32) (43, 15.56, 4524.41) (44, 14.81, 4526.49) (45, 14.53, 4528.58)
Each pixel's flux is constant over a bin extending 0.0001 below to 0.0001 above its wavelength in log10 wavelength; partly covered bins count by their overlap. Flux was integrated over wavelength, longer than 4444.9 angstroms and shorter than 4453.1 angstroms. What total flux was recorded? 122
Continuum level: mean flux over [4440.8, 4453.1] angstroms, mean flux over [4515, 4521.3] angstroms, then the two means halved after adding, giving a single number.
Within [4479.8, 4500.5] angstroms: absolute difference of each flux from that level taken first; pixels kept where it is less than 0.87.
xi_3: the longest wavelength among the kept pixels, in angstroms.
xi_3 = 4497.40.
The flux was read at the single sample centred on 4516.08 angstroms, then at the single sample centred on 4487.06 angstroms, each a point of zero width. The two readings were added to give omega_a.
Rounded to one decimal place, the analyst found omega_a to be 30.5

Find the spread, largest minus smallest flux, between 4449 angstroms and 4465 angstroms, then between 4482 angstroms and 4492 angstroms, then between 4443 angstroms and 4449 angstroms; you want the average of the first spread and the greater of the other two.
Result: 1.6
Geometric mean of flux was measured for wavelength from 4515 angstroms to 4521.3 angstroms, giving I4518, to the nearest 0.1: 16.1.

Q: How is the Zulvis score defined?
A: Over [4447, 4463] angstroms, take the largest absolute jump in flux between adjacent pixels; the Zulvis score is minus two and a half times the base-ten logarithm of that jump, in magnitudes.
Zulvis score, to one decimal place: 0.0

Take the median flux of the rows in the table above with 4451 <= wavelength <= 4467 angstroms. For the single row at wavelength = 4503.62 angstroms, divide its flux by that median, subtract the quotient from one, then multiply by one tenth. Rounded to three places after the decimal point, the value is -0.009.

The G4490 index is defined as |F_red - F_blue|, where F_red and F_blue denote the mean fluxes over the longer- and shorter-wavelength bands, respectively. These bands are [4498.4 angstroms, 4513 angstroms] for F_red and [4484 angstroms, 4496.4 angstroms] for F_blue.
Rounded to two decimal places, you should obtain 0.90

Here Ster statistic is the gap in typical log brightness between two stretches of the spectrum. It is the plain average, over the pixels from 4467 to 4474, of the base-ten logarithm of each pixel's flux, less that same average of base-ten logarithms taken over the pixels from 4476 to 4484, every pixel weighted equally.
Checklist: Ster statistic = 0.015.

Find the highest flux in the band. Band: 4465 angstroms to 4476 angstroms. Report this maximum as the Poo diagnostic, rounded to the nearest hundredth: 15.76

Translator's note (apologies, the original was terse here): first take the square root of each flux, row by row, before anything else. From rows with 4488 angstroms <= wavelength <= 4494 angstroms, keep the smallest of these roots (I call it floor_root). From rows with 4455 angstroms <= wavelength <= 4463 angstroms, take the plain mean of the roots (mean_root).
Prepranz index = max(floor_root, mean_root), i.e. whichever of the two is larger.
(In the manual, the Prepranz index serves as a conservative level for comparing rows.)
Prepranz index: 3.80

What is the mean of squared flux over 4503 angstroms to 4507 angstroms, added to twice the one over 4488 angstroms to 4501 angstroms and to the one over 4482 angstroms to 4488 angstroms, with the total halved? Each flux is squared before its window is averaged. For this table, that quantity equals 469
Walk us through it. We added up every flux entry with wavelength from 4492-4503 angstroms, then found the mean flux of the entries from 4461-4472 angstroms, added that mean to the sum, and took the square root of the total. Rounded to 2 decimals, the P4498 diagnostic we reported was 9.47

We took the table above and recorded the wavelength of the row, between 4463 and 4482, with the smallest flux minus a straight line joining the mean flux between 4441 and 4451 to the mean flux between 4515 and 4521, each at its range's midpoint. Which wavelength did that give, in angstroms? 4480.86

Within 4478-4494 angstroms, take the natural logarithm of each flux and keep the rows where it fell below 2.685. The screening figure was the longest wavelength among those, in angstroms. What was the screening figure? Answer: 4493.26 angstroms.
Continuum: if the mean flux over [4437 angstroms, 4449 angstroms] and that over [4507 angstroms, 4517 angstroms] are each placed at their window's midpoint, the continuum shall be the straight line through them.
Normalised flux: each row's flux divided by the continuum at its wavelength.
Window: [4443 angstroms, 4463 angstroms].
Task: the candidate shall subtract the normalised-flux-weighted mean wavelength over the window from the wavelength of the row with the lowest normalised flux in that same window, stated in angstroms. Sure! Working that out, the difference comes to -9.2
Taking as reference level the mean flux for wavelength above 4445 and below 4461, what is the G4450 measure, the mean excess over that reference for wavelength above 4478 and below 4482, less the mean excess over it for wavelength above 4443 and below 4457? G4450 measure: -0.4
